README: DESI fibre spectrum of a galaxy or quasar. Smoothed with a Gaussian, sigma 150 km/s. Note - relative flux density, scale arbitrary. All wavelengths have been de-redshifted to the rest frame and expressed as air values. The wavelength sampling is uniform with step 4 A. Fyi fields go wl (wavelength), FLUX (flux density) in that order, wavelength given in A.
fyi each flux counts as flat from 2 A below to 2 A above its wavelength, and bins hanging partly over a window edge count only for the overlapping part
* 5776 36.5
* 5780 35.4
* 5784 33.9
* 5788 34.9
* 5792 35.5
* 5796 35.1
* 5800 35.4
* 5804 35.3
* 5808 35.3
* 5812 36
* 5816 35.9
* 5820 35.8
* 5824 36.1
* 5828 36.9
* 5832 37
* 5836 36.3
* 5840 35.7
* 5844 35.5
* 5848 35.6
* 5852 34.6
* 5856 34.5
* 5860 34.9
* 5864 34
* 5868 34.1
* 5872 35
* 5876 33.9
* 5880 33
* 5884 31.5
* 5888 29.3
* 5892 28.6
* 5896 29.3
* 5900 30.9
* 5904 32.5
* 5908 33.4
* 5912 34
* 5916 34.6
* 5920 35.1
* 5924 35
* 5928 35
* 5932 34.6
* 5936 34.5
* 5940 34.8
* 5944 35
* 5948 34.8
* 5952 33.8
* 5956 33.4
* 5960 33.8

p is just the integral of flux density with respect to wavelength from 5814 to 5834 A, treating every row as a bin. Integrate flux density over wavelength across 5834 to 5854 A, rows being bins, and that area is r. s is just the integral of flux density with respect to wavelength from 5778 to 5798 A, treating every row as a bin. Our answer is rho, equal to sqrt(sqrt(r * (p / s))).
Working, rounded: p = 727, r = 711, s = 699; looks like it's 5.21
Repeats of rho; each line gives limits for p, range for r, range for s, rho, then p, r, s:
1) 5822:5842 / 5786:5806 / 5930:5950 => 5.21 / 728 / 705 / 695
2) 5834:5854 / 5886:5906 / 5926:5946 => 4.98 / 711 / 602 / 696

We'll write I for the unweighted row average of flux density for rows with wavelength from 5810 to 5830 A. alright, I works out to 36.1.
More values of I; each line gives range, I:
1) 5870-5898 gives 31.5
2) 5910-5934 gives 34.7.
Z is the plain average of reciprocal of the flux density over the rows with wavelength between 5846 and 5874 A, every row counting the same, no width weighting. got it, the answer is 0.0288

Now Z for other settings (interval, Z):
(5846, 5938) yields 0.0301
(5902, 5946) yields 0.0291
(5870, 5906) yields 0.0318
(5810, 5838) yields 0.0276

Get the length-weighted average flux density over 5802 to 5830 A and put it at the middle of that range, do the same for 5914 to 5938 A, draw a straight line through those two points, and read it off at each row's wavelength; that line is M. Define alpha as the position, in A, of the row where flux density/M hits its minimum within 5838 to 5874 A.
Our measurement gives 5864 A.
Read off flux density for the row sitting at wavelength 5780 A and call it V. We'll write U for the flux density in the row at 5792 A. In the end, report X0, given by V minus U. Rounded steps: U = 35.5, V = 35.4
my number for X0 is 0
